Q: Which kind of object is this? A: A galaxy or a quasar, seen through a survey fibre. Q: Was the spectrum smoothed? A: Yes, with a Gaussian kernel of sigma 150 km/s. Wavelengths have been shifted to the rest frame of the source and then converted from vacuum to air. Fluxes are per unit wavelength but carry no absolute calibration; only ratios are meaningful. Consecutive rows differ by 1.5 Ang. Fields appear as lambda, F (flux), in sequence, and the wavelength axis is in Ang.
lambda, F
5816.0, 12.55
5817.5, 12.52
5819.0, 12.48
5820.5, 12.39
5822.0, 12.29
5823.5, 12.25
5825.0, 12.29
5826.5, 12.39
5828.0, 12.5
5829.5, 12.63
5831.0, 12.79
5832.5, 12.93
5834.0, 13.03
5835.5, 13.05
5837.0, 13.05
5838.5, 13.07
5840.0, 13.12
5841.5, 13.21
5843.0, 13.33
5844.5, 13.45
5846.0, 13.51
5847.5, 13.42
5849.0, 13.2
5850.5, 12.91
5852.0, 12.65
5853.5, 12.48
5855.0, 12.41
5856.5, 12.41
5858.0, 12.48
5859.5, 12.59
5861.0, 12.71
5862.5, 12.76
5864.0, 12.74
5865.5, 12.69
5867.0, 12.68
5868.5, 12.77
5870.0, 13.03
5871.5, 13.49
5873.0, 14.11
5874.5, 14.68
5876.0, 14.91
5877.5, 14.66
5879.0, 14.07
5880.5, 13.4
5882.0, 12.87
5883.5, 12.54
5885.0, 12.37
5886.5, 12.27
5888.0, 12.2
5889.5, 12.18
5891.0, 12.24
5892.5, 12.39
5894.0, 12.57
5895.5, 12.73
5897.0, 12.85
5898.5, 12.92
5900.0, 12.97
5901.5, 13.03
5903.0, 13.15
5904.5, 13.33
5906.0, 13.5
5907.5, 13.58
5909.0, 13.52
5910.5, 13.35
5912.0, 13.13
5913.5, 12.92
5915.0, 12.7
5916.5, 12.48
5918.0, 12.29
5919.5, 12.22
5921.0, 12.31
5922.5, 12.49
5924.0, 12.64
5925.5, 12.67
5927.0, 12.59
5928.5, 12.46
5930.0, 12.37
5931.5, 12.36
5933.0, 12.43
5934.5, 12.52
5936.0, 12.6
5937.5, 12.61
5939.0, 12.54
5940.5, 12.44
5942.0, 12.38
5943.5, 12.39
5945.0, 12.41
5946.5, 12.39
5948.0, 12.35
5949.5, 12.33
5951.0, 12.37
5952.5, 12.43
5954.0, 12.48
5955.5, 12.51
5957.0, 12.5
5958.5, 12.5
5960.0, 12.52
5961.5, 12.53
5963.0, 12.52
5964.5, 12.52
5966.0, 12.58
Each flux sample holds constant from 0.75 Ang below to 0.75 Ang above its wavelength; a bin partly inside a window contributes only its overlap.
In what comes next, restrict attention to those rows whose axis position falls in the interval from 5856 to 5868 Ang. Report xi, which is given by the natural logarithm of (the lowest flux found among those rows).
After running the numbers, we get 2.52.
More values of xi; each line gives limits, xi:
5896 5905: 2.55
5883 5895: 2.50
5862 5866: 2.54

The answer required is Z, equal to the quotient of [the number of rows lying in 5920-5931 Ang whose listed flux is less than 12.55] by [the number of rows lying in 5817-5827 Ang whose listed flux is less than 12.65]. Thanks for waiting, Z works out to 0.6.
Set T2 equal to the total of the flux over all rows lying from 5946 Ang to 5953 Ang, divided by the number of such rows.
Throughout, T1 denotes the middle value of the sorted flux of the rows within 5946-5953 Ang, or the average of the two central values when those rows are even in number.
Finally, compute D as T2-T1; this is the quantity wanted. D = 0.00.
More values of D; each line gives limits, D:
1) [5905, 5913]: -0.08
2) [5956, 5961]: 0.01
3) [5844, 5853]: -0.12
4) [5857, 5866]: -0.04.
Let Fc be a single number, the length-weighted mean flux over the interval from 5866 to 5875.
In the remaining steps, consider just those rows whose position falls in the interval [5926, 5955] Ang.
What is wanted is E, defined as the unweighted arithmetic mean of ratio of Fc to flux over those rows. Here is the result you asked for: 1.08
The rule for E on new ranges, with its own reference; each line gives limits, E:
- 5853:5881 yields 1.02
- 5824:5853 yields 1.03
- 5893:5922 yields 1.04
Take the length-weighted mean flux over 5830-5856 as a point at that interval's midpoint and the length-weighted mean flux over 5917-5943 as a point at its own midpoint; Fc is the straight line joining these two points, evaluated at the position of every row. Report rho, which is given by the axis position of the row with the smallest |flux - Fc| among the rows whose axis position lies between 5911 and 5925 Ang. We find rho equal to 5922.5 Ang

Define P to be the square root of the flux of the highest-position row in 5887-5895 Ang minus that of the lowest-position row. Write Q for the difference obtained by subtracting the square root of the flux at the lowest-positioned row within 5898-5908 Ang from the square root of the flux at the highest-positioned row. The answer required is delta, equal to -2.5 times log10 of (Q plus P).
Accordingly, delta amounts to 2.1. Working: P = 0.05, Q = 0.091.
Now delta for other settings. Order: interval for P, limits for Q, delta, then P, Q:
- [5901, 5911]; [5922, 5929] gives 3.5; 0.04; -0.004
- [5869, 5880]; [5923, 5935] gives 2.3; 0.14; -0.017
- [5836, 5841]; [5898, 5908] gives 2.5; 0.01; 0.091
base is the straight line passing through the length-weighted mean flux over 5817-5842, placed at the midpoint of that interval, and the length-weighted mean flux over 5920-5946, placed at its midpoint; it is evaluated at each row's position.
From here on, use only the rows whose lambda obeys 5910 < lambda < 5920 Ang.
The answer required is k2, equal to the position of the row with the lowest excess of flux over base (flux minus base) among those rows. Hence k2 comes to 5919.5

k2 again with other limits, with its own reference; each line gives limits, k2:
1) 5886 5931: 5889.5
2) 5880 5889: 5888.0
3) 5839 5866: 5855.0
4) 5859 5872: 5859.5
